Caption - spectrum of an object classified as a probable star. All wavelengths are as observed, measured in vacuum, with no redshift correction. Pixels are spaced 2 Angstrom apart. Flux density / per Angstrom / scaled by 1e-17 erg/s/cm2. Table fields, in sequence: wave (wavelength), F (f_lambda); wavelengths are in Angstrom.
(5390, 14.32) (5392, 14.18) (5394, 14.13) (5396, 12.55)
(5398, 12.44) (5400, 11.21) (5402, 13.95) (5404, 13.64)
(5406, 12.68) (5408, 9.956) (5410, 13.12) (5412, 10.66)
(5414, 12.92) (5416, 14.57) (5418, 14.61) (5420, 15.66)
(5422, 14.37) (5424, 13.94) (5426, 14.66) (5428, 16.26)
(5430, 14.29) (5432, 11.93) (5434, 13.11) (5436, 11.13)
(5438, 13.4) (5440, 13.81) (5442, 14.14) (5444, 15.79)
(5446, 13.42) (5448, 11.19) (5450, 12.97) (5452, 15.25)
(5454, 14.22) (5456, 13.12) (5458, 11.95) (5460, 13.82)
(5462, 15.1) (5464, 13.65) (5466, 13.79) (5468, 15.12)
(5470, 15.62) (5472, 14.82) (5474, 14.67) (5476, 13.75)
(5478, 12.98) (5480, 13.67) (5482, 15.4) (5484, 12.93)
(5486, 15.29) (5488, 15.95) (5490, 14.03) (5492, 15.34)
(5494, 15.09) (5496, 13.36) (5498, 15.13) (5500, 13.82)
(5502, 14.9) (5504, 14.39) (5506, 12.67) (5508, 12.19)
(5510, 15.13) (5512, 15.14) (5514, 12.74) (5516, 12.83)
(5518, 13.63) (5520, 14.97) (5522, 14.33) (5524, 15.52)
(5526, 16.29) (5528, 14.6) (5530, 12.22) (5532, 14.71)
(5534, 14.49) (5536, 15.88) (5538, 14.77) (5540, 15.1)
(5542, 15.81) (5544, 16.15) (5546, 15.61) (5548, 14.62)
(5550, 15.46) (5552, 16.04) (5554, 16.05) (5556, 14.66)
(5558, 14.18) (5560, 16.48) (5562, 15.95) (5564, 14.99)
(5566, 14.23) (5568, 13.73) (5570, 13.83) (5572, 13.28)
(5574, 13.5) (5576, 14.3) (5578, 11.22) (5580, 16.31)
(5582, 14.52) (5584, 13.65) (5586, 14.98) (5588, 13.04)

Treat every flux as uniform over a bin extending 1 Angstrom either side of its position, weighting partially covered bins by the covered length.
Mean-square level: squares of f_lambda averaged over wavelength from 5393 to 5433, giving 181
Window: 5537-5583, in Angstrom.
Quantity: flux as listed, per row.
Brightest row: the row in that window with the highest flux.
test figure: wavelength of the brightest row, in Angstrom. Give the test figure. 5560 Angstrom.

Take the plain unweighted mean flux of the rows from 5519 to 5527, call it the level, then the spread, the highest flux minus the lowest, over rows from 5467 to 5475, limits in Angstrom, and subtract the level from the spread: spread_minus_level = -14.3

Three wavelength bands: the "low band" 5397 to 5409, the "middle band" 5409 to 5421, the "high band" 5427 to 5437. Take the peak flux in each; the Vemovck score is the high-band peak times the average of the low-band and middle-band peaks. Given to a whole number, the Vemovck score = 241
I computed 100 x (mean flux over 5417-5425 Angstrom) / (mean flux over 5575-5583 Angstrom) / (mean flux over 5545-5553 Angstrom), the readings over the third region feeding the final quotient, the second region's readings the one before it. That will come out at 6.7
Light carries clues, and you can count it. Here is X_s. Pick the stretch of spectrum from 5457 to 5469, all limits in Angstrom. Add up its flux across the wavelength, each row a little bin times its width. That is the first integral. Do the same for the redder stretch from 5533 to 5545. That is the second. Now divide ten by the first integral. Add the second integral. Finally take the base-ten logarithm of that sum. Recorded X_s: 2.27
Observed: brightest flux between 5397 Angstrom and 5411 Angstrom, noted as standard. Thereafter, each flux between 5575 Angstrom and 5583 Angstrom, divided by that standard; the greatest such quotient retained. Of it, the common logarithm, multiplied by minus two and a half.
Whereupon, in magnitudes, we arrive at -0.170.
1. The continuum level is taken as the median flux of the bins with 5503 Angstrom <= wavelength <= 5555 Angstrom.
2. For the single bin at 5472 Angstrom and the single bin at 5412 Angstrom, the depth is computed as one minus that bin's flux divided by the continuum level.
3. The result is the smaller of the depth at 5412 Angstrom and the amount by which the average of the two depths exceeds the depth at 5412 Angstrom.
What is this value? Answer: -0.14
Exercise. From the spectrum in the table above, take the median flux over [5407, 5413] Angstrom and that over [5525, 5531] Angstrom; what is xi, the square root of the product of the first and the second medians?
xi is 12.5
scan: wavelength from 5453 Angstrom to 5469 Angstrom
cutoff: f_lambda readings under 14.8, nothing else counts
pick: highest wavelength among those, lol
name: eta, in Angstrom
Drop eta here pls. 5466 Angstrom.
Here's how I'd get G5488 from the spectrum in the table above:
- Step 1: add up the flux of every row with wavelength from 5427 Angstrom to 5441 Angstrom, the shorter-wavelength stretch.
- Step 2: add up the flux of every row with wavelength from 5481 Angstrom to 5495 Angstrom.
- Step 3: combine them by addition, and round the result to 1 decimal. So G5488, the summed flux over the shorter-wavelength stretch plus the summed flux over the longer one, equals 198.0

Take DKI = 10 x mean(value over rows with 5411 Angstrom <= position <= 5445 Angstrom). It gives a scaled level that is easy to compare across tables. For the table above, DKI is 138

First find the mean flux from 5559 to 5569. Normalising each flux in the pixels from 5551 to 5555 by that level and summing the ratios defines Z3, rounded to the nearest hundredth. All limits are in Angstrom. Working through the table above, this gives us 2.13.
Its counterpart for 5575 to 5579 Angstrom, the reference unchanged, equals 1.69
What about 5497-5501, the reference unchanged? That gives 1.92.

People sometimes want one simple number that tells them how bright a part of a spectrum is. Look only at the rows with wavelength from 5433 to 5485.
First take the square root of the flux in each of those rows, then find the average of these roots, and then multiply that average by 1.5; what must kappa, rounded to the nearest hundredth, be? 5.57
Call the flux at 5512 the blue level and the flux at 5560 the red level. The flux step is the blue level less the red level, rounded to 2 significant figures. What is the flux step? -1.3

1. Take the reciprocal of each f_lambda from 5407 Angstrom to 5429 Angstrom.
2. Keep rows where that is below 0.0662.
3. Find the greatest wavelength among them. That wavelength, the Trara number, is 5428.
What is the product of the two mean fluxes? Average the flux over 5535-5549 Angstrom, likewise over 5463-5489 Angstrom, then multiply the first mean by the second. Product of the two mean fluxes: 223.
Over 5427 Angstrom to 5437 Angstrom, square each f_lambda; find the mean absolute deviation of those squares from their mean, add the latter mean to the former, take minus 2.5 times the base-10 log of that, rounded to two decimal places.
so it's -5.87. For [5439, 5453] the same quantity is -5.87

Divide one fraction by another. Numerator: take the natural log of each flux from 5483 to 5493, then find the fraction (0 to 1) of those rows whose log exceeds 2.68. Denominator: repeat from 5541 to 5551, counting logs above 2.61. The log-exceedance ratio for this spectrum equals 0.6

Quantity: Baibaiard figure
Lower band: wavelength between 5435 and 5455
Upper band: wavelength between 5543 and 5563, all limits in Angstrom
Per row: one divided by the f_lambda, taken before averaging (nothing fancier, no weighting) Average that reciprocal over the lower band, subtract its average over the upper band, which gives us 0.010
